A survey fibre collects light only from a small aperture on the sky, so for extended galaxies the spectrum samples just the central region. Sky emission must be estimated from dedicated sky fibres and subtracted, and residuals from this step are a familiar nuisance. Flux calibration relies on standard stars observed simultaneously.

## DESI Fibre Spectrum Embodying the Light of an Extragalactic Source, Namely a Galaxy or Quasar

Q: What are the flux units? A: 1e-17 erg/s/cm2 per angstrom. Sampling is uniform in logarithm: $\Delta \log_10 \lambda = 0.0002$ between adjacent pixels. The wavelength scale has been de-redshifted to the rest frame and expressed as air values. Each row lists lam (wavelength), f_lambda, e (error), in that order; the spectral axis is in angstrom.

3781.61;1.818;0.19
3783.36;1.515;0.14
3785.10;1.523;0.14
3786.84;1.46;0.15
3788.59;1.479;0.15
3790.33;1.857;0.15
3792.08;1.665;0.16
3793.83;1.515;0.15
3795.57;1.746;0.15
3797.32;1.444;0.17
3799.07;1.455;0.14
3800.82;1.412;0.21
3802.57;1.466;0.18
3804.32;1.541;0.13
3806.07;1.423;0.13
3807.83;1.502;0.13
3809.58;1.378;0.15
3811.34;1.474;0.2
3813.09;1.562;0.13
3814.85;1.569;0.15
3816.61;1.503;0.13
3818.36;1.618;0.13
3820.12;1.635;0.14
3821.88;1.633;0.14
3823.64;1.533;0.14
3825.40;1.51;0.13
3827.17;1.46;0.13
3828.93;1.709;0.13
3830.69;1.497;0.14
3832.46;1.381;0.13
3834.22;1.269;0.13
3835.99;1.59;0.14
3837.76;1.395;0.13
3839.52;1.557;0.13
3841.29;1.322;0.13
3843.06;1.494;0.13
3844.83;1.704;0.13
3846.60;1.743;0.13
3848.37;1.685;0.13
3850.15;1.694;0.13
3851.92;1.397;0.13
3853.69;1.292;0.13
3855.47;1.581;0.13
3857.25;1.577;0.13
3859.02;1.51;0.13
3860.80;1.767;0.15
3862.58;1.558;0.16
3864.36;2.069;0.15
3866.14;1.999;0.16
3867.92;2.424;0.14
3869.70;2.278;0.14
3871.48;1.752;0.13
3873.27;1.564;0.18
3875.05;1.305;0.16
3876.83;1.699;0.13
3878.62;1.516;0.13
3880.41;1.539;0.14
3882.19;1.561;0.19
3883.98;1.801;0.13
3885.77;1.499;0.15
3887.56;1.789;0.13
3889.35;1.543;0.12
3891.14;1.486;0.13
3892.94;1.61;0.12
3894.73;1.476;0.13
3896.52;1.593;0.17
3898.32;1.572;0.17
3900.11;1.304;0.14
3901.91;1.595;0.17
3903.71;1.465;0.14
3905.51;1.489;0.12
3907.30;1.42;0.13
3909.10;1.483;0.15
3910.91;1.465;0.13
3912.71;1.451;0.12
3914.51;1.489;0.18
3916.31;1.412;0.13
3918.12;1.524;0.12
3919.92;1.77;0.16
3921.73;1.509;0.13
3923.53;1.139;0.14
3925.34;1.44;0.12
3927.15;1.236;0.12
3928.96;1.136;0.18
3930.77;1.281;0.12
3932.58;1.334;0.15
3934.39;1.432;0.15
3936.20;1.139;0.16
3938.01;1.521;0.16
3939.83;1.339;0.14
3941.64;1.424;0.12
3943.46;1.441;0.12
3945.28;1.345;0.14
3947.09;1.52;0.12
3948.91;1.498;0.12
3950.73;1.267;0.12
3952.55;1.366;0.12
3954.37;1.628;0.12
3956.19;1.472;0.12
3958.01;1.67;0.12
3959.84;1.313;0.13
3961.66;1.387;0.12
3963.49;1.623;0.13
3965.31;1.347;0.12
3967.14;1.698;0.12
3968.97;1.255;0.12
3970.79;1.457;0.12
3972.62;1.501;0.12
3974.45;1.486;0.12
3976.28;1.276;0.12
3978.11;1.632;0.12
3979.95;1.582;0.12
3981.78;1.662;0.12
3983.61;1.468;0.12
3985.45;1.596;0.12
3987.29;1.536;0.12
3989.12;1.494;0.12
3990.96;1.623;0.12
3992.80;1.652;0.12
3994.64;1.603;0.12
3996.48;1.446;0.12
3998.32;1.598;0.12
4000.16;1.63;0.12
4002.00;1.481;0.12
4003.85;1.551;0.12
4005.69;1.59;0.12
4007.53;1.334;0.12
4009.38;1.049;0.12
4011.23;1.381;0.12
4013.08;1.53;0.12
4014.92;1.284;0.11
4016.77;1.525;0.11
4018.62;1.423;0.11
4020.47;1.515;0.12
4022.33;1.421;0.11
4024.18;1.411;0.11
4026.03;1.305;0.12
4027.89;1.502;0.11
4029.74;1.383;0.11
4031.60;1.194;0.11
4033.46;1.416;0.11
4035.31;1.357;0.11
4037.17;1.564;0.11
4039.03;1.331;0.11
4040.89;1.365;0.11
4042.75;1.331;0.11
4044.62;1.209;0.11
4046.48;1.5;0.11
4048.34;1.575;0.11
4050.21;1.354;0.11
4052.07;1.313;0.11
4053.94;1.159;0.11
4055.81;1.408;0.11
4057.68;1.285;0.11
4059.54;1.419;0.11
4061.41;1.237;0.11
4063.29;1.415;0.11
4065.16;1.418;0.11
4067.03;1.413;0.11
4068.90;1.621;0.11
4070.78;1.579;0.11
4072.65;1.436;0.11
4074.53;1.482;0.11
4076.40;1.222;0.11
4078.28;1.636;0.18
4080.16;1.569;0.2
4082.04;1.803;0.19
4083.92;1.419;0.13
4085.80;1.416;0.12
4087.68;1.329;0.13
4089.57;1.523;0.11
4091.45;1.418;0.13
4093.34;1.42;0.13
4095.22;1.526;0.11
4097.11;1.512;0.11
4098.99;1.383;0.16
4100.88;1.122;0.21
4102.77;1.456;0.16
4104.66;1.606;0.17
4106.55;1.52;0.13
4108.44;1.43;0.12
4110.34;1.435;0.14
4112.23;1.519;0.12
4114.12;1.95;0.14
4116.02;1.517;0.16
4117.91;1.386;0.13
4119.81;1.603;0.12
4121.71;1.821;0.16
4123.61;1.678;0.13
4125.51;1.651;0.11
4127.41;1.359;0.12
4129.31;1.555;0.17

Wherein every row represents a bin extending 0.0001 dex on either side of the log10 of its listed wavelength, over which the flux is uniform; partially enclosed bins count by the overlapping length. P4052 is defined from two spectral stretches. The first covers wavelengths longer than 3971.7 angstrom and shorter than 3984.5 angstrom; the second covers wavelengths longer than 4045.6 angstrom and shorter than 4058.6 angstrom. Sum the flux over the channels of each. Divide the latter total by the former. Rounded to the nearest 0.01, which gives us 0.90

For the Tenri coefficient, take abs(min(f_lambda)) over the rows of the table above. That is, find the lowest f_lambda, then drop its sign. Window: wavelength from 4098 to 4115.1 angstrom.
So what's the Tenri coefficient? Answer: 1.12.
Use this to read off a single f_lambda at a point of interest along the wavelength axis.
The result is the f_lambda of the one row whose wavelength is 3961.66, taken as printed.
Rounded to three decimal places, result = 1.387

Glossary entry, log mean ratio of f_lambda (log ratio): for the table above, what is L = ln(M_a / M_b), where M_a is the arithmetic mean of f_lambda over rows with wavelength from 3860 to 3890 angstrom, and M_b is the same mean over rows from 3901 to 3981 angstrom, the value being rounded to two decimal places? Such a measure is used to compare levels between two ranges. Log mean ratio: 0.19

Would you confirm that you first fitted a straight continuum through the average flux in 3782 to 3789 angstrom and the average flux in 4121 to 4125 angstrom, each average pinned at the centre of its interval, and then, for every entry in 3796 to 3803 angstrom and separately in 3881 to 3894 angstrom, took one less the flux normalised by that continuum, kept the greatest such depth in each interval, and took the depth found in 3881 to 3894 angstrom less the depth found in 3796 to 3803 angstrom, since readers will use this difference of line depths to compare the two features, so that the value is -0.01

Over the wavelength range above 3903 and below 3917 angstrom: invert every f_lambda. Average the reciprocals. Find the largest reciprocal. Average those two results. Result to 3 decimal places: 0.697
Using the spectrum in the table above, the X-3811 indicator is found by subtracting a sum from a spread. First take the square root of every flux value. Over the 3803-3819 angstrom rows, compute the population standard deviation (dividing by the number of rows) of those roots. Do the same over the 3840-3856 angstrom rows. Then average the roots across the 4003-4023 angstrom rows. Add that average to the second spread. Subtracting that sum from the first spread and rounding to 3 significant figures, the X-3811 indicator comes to -1.23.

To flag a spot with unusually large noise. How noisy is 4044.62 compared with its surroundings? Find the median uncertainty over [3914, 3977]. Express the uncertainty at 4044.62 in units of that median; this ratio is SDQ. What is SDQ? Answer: 0.92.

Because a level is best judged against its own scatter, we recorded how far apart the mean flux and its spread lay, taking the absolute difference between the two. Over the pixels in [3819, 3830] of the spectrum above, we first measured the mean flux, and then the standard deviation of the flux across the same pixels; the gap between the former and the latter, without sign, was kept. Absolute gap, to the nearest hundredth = 1.49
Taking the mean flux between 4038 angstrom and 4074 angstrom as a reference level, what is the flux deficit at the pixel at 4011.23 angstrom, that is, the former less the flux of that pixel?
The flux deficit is 0.01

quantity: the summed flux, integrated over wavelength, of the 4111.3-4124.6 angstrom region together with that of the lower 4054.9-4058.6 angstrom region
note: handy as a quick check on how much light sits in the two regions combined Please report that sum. 27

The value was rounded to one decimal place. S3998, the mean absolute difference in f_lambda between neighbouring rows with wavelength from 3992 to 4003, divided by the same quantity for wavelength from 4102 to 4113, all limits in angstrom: 1.3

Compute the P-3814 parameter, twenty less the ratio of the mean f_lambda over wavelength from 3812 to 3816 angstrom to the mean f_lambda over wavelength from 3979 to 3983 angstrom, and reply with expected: 19.0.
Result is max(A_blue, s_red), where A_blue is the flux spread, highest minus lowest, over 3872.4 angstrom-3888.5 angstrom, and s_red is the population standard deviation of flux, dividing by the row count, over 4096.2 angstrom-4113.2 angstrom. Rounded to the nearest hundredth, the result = 0.50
